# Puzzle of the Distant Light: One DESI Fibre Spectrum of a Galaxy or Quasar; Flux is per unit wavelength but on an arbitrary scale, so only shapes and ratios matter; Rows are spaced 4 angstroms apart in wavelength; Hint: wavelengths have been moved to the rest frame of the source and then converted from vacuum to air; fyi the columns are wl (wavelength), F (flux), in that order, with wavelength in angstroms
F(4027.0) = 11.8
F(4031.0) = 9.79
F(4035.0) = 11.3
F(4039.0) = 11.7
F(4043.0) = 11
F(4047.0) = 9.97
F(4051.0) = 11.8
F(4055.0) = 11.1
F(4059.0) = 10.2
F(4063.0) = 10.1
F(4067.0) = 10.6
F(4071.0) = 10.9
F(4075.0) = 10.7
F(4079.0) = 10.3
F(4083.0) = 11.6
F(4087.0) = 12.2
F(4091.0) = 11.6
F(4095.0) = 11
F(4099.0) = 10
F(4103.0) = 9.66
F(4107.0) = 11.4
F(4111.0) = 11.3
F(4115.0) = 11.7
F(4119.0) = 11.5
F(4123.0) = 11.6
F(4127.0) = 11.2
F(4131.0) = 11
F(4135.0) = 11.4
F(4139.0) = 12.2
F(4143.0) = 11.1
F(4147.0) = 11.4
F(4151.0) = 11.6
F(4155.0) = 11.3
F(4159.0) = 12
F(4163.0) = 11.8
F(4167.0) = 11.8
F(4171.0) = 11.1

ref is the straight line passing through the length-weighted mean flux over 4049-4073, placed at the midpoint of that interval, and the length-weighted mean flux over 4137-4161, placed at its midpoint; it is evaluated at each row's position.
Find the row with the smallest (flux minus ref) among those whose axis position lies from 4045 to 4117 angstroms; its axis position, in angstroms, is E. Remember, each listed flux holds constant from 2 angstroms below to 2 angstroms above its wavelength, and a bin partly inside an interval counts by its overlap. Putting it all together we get 4103.0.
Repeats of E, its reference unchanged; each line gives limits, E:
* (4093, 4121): 4103.0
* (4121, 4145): 4143.0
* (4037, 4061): 4047.0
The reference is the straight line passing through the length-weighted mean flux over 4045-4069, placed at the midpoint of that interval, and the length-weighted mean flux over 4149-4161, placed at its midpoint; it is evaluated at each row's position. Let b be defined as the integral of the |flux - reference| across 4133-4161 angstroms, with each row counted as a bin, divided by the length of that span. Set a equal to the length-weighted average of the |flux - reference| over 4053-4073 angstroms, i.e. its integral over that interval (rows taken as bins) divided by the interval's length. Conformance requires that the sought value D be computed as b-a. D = -0.07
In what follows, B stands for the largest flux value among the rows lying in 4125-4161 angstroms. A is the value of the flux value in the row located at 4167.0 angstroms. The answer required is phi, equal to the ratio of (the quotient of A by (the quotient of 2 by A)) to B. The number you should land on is 5.7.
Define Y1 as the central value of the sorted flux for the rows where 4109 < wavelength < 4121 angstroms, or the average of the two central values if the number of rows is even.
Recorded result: 11.5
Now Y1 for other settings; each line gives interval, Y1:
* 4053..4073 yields 10.6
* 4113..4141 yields 11.5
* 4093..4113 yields 11.0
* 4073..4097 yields 11.3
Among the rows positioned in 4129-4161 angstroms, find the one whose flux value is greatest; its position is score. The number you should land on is 4139.0 angstroms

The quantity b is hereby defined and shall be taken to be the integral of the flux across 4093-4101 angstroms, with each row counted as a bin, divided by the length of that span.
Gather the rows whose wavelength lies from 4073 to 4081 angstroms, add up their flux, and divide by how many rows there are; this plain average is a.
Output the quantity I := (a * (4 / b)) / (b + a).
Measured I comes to 0.190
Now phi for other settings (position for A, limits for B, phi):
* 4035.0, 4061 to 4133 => 5.2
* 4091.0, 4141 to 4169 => 5.6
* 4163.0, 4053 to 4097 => 5.7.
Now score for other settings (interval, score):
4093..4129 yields 4115.0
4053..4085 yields 4083.0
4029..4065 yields 4051.0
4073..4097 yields 4087.0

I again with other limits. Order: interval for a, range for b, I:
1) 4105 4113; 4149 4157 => 0.174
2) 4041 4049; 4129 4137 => 0.173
